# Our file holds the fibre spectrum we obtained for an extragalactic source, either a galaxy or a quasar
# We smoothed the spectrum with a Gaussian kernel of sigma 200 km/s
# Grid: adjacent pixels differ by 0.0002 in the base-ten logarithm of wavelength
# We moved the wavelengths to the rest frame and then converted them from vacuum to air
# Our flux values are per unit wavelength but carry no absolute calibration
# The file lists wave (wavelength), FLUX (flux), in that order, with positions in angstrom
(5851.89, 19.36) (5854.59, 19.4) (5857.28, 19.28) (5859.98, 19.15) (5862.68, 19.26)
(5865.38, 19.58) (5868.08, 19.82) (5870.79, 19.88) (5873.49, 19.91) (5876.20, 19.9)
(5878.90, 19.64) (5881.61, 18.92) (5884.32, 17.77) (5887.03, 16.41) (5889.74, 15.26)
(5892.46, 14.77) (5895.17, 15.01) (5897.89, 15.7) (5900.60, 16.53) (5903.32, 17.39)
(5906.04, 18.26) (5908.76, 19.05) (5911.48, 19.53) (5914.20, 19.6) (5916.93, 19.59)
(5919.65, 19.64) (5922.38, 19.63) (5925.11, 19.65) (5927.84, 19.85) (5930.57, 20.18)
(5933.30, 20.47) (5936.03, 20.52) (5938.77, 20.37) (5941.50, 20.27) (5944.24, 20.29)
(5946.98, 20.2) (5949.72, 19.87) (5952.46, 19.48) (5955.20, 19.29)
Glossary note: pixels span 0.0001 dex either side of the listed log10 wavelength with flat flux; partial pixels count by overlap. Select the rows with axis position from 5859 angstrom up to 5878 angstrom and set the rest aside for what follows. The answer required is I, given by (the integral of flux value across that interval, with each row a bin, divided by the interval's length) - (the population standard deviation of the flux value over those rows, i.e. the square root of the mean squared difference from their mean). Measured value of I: 19.4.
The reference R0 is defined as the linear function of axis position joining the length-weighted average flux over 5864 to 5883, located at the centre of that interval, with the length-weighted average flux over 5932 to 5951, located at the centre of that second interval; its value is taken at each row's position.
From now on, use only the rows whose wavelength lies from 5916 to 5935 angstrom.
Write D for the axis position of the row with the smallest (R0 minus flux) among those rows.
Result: 5933.30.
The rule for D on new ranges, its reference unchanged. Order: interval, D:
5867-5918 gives 5873.49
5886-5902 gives 5887.03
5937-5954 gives 5938.77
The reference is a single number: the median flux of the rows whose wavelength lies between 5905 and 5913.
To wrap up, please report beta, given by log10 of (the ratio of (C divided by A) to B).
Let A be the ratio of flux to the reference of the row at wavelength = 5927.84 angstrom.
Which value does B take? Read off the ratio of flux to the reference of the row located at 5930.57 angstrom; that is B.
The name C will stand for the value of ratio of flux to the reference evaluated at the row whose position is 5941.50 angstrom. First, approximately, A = 1.04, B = 1.06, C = 1.06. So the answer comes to -0.016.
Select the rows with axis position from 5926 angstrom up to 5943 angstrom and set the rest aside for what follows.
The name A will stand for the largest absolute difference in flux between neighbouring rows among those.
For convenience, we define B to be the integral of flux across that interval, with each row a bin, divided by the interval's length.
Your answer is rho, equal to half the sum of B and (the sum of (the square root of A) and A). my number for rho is 10.6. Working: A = 0.33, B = 20.3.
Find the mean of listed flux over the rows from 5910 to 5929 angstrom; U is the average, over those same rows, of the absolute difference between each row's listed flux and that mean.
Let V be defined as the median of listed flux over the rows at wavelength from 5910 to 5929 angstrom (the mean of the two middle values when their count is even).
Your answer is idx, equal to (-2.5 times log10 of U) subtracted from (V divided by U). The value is 313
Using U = 0.1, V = 19.6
